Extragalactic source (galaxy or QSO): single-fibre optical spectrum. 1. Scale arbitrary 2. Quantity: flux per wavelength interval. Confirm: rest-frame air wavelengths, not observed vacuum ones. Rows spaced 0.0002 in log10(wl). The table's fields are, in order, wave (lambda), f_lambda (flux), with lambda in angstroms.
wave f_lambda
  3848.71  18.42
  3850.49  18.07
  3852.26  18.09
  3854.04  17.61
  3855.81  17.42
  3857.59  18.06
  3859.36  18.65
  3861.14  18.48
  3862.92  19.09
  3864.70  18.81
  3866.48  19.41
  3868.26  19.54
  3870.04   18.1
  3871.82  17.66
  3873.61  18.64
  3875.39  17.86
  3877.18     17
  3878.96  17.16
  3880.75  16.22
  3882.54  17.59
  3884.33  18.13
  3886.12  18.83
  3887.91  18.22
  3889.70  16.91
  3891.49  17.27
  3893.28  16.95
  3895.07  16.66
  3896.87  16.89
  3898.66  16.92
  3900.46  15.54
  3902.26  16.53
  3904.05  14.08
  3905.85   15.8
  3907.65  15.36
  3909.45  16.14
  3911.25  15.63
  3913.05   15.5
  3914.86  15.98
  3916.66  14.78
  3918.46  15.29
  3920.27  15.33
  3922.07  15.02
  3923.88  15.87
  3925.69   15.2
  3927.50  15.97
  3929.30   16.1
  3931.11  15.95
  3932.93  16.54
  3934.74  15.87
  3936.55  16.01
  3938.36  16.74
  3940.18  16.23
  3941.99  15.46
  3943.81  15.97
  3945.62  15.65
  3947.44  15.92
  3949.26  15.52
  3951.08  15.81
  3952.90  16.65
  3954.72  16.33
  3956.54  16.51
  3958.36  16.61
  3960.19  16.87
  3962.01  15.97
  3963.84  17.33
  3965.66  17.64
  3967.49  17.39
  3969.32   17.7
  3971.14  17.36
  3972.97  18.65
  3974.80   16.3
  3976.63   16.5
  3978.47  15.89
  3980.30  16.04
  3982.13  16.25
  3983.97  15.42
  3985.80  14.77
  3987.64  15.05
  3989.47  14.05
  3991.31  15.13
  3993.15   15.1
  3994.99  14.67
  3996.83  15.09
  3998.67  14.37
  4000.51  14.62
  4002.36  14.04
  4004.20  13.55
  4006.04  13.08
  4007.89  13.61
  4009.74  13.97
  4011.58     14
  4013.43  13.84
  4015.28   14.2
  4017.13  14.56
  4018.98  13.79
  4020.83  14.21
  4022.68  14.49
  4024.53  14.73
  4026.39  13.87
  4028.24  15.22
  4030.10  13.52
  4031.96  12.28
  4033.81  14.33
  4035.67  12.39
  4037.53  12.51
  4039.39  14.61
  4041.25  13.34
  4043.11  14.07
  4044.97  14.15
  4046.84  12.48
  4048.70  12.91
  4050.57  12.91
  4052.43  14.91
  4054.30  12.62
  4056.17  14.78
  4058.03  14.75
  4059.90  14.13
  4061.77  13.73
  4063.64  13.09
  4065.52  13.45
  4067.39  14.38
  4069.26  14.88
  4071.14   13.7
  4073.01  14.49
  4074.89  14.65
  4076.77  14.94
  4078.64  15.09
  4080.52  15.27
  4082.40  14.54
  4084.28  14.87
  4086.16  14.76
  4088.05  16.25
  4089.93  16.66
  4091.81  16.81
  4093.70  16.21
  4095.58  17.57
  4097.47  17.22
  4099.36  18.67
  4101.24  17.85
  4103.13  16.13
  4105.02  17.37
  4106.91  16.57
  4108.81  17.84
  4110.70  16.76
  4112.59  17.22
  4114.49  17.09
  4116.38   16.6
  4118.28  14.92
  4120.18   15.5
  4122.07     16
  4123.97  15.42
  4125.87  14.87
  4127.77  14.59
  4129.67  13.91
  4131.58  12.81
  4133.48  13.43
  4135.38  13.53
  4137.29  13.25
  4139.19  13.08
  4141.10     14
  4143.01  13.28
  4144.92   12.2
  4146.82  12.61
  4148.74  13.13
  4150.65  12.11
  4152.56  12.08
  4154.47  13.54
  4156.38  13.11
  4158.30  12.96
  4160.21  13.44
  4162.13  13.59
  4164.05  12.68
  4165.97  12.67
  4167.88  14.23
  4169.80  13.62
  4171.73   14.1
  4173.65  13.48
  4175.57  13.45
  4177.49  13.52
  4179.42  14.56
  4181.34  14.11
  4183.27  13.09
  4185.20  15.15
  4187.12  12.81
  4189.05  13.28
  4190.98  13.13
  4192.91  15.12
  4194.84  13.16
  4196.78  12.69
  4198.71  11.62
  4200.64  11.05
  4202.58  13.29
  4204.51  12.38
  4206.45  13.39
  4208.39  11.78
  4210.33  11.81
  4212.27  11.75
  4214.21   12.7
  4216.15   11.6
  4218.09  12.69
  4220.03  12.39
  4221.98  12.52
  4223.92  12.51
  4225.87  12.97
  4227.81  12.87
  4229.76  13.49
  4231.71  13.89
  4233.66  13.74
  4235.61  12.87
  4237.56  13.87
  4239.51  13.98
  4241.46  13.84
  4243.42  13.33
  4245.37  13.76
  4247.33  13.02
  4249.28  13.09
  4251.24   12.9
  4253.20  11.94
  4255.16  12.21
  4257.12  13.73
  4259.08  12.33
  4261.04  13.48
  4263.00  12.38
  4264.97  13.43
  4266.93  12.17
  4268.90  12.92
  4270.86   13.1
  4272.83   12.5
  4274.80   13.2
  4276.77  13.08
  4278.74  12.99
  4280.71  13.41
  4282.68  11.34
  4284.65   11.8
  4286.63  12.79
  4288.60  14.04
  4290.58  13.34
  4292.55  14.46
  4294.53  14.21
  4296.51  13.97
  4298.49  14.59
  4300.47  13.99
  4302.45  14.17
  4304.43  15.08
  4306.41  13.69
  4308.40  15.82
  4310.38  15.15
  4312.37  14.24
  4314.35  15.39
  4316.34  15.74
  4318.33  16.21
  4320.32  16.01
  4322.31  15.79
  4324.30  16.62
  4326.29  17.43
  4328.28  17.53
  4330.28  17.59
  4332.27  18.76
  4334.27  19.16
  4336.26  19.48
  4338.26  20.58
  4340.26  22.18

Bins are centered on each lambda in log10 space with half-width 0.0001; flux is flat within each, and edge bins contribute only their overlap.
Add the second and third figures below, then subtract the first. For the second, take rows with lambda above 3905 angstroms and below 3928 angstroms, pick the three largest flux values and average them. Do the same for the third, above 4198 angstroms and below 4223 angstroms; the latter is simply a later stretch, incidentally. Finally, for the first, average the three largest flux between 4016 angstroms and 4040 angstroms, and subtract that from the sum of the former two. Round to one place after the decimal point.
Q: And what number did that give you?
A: 14.3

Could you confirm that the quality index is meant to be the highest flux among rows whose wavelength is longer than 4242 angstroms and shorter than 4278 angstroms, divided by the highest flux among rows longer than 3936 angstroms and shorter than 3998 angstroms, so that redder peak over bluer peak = 0.74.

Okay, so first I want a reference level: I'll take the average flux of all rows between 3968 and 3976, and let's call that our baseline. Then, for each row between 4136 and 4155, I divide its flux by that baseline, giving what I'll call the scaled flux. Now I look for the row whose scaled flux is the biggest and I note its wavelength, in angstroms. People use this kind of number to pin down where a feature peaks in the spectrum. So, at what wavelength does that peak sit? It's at 4141.10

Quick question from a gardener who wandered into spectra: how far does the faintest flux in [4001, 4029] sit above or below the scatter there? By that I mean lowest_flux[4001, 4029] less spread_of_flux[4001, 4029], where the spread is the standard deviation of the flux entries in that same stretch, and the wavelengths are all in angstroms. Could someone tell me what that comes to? 12.6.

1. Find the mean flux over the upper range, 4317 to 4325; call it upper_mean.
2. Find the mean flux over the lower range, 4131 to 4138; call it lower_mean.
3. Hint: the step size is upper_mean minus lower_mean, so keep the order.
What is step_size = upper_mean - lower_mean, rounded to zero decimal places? 3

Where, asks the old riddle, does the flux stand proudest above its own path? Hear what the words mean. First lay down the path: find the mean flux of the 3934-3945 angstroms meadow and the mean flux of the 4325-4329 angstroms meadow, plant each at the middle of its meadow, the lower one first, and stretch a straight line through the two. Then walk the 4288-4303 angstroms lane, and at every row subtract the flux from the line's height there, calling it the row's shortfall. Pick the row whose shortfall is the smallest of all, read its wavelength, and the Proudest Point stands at 4298.49 angstroms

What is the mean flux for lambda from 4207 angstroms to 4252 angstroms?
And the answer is 13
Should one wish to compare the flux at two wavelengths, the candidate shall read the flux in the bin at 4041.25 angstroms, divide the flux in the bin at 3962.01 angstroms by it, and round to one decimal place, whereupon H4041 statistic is 1.2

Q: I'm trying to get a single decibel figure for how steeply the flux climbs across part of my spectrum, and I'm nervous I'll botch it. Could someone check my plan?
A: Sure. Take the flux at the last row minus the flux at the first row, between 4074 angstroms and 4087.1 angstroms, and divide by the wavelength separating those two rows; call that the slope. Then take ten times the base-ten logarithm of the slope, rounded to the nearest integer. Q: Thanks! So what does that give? -20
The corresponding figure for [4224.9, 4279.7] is -34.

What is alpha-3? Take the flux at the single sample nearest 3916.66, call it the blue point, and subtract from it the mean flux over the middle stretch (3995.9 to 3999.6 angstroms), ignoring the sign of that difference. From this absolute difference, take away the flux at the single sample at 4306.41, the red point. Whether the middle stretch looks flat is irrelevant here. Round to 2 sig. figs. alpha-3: -14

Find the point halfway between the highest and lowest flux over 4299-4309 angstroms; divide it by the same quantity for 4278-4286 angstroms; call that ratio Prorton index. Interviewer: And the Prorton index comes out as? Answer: 1.2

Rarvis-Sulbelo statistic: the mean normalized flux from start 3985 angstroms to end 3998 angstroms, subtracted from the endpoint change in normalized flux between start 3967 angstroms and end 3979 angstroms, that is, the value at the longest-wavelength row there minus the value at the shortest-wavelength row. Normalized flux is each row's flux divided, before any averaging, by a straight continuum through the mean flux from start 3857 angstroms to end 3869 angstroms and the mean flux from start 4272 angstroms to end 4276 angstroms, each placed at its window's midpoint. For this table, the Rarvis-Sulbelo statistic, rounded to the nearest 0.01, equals -0.95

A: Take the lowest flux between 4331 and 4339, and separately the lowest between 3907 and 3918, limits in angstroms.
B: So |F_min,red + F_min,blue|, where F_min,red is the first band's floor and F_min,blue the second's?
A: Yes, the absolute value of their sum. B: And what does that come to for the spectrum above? 33.5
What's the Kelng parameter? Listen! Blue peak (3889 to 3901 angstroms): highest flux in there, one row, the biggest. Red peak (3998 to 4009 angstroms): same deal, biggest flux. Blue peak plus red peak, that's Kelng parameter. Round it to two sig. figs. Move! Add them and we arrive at 32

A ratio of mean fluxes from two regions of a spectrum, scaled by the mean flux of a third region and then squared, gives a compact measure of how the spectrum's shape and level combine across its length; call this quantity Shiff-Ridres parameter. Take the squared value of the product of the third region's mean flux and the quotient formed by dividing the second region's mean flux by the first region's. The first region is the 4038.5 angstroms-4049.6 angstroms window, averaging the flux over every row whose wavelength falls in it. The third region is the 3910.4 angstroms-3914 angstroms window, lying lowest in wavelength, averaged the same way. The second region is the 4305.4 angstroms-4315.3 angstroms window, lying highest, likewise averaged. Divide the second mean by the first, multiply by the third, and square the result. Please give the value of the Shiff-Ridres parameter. 289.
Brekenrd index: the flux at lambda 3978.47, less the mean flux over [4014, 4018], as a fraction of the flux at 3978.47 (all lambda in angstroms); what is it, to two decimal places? 0.10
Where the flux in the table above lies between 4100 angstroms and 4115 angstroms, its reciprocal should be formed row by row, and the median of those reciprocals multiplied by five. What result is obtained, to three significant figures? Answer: 0.291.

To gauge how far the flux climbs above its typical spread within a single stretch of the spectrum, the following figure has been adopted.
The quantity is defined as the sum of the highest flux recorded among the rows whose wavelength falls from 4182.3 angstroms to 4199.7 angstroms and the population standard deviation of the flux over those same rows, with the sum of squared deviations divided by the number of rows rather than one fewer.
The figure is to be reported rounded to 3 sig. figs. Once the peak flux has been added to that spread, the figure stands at 16.2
